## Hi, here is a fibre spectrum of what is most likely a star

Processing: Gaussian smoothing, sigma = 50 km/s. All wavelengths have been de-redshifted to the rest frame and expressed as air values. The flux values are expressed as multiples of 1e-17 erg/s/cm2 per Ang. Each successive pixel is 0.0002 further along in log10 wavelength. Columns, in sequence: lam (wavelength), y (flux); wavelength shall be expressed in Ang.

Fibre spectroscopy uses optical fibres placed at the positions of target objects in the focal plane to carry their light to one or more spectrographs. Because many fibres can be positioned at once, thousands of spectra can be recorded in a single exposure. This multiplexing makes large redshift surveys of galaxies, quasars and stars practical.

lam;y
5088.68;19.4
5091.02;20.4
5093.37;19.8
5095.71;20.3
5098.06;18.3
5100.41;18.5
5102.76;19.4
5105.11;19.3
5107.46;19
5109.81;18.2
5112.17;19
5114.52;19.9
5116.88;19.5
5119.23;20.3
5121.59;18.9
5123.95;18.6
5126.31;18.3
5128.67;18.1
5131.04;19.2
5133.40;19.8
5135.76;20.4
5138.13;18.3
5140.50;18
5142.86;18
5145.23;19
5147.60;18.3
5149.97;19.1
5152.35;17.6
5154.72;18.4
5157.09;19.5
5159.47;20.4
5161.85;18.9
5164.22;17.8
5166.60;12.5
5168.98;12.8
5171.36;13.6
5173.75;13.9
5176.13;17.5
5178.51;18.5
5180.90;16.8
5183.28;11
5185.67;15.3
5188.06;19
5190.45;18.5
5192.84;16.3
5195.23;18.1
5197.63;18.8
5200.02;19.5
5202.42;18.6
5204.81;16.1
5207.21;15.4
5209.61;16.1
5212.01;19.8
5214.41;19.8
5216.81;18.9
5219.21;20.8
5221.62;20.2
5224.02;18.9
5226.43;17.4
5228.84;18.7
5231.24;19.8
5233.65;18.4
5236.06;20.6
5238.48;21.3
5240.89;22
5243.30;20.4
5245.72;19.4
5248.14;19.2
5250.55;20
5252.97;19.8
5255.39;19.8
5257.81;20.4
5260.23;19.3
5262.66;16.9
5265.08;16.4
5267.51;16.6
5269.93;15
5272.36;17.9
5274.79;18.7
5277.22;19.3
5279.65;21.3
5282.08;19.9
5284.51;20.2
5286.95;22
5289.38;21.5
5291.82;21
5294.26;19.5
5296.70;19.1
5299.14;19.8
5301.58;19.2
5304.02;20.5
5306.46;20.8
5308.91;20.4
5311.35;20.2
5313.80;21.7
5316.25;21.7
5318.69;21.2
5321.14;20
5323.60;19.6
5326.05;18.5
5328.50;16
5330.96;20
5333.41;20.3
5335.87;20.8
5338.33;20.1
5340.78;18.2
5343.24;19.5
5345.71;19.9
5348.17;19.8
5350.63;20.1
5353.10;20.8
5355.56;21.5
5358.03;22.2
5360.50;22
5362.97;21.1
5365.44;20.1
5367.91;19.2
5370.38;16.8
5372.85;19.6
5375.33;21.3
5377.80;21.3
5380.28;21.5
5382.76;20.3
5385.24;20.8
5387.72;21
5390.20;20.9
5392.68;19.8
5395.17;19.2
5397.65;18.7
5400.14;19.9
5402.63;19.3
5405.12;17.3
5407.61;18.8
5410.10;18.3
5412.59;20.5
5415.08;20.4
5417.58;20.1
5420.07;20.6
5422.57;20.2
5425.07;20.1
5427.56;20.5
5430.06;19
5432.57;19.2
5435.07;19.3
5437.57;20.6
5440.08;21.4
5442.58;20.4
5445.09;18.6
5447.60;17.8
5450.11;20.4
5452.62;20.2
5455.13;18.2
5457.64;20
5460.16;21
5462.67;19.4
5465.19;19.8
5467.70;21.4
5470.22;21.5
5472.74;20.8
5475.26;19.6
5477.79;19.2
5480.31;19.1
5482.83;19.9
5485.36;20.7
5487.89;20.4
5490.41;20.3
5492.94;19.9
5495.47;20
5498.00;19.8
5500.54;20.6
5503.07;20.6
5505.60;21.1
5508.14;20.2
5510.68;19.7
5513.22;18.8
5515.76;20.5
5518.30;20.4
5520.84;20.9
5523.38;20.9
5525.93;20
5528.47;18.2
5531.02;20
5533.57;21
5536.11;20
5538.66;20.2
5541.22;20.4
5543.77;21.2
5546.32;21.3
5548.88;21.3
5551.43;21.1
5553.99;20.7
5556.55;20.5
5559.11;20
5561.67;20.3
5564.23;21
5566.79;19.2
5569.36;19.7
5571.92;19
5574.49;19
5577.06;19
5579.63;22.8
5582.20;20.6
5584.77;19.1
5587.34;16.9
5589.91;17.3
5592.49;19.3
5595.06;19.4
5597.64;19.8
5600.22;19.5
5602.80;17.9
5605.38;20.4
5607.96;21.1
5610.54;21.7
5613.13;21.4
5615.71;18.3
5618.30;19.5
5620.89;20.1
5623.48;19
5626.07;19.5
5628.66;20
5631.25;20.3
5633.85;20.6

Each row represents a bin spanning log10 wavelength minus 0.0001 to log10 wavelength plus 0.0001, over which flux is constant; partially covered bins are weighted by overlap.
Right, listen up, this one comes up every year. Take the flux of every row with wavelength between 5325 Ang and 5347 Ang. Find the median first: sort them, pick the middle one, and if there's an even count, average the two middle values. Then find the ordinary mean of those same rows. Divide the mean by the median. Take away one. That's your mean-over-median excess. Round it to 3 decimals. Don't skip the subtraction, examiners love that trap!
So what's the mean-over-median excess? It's -0.032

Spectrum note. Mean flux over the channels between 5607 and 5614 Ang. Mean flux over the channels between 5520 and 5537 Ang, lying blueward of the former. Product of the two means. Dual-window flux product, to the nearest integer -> 431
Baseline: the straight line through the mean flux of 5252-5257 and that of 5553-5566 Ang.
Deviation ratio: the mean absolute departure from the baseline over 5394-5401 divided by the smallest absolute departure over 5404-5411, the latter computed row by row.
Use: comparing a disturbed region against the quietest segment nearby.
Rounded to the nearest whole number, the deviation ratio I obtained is 1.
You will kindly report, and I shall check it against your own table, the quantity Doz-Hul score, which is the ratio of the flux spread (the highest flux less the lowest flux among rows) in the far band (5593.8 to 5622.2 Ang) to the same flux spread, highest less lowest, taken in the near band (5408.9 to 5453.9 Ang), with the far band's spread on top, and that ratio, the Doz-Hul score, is 1.1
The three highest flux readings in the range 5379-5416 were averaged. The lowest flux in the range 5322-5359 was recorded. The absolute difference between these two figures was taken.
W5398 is 5.1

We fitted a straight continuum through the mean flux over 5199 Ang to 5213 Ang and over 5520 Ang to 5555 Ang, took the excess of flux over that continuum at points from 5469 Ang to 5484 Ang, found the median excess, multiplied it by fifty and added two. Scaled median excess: -10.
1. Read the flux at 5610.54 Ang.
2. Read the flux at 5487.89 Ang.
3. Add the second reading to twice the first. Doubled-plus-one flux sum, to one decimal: 63.8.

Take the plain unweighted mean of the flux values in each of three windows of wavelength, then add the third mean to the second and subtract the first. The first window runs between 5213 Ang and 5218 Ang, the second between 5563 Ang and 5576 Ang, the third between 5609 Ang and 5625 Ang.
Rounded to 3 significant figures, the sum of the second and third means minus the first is 20.2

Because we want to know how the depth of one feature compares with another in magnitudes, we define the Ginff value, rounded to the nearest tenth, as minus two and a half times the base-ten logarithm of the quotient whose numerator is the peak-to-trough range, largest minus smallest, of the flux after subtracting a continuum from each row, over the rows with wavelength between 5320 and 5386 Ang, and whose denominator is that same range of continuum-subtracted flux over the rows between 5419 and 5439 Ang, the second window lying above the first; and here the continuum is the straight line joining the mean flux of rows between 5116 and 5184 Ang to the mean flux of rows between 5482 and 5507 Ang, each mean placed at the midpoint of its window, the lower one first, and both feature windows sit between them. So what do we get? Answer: -1.4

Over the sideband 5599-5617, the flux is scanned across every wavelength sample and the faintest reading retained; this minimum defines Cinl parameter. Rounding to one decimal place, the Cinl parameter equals 17.9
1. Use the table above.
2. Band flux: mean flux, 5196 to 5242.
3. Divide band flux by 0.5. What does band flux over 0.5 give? 38.0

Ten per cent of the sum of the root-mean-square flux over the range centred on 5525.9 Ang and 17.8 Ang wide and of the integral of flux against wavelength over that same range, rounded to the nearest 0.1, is 38.0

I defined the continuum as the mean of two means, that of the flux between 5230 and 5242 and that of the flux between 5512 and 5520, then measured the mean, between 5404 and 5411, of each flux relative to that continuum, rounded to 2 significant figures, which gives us 0.90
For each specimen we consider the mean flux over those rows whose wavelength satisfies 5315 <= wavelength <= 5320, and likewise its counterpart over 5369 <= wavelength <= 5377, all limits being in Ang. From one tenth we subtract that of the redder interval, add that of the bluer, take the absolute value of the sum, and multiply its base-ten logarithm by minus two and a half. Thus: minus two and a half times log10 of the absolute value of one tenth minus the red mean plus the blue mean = -0.9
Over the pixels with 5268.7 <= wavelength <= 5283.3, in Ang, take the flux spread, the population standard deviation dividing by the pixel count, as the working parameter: 2.0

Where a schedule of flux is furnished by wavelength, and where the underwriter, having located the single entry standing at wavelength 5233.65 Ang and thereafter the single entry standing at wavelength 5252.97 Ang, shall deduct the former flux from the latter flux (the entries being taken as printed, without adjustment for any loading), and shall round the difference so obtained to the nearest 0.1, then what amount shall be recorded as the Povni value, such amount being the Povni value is 1.4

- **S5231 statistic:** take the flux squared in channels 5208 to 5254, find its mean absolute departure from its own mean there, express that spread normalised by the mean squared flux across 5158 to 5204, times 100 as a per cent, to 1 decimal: 13.3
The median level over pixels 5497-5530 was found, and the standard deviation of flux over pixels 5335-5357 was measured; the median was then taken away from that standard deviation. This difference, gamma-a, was -19.5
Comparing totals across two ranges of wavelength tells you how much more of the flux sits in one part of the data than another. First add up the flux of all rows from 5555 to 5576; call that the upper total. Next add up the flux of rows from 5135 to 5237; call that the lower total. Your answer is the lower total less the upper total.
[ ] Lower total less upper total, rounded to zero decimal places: 607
